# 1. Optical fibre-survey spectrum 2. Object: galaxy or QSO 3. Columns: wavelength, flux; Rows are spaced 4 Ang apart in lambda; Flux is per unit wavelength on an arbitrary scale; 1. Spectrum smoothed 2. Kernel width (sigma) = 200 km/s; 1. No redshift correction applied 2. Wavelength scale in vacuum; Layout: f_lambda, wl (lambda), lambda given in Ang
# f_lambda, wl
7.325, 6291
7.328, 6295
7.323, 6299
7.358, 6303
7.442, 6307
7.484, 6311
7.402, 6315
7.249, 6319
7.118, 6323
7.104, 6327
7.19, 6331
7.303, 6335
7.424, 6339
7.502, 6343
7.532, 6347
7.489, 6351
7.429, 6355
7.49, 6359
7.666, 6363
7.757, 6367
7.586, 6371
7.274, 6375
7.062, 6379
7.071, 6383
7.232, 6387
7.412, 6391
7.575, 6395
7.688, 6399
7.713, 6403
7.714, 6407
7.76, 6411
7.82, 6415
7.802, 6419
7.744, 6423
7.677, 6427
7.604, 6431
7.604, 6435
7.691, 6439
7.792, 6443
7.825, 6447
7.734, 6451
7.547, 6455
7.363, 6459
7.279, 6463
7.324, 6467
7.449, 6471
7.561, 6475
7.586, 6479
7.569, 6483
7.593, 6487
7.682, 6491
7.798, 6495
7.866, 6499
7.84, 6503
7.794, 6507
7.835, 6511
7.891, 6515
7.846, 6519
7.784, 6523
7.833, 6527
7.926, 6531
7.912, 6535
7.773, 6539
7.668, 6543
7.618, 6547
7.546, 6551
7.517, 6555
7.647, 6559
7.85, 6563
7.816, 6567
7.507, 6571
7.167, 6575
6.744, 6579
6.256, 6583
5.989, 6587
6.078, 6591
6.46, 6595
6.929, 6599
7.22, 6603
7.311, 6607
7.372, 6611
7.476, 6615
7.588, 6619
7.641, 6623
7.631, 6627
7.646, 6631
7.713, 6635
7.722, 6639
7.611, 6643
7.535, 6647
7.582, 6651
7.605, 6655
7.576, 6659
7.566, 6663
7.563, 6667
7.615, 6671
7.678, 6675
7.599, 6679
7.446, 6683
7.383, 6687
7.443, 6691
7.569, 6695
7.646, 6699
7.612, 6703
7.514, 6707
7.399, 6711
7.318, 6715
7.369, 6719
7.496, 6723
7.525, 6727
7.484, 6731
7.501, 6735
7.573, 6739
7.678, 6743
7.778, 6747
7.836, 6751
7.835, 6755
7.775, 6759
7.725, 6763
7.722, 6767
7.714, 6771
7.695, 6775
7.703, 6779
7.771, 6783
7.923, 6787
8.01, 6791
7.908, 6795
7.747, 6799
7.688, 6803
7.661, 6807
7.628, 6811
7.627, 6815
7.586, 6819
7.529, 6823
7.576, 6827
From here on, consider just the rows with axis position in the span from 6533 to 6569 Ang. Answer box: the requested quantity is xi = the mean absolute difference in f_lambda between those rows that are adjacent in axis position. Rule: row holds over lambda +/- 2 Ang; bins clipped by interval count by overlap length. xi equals 0.10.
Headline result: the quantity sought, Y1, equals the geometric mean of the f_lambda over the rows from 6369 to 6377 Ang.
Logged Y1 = 7.43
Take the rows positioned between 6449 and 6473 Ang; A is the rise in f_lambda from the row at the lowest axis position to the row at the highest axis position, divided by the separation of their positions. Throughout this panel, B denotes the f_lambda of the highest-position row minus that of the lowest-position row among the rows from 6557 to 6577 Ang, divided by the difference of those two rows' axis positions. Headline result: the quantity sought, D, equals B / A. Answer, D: 2.1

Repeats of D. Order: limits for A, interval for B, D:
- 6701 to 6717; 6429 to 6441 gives -0.4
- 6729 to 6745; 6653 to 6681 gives 0.0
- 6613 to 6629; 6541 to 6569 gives 0.5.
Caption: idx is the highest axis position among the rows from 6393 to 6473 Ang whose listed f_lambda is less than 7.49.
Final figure 6471 Ang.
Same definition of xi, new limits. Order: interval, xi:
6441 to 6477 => 0.11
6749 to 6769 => 0.03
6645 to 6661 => 0.03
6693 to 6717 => 0.08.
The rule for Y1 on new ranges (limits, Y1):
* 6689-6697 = 7.51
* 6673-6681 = 7.64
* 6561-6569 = 7.83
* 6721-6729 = 7.51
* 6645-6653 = 7.56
